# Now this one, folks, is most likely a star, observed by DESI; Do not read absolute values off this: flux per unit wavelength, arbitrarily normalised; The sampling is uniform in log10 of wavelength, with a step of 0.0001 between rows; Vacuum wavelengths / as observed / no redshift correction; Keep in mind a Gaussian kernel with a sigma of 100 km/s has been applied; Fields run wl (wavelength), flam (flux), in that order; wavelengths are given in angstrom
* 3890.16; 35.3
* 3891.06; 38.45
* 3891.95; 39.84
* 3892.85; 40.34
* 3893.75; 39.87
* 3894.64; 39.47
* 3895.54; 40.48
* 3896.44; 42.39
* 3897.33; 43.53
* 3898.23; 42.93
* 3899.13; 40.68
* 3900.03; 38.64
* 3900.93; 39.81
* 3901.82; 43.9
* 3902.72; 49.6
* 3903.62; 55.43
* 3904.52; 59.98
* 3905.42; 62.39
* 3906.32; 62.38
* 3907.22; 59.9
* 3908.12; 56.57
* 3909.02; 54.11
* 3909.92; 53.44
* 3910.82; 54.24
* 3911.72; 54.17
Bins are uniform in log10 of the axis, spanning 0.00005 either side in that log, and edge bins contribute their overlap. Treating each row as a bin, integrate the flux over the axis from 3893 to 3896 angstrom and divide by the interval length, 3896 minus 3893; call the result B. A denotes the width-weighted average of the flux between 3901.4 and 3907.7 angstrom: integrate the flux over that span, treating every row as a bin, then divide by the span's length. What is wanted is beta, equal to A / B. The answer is 1.4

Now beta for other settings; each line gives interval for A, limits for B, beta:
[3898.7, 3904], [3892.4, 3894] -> 1.1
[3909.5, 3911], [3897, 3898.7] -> 1.2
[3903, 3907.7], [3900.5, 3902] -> 1.4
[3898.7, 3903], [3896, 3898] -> 1.0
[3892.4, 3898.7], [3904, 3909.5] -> 0.7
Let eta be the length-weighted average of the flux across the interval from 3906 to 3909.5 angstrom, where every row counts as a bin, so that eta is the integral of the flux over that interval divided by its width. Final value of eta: 58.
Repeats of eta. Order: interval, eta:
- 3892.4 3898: 41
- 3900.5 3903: 44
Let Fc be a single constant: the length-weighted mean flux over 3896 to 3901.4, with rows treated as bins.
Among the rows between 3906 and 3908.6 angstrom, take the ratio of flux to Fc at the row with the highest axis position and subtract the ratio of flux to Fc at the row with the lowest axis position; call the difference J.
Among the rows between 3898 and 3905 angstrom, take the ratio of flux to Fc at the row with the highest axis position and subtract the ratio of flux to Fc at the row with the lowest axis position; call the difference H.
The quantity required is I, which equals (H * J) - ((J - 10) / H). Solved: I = 25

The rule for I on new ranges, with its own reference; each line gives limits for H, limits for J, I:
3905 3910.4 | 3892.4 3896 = -46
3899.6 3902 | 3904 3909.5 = 80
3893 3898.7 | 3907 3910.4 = 137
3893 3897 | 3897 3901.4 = 166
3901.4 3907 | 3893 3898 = 22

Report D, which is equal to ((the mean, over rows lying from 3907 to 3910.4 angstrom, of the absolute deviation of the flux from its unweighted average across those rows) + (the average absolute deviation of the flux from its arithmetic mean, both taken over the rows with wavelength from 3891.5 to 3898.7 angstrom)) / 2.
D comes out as 1.8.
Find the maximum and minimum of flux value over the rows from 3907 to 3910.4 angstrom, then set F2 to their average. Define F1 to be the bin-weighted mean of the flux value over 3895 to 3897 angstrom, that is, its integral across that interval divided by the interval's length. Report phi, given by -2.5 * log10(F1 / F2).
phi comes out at 0.34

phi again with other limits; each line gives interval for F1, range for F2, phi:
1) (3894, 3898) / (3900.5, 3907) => 0.23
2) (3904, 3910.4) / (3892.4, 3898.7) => -0.37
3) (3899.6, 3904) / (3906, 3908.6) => 0.29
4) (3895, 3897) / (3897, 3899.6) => 0.02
